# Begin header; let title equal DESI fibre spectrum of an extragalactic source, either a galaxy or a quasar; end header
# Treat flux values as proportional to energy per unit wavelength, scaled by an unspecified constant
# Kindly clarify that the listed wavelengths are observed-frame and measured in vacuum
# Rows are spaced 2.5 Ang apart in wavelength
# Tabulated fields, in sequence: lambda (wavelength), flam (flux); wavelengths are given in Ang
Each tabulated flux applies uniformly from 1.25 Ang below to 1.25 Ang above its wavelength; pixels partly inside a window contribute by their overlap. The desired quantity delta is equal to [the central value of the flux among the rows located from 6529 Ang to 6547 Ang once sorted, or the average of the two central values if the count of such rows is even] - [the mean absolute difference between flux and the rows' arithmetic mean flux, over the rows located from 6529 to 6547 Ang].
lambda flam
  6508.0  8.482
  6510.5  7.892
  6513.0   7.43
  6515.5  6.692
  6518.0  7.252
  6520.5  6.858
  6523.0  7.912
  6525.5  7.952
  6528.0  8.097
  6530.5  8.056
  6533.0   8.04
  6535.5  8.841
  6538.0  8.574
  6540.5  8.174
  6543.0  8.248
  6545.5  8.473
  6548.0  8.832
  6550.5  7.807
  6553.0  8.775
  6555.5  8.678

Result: 8.00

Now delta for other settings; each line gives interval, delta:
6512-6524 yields 6.89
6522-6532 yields 7.93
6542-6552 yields 8.05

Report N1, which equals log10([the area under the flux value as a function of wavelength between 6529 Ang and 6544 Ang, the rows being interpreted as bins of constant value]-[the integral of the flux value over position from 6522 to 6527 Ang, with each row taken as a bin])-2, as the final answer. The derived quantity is -0.07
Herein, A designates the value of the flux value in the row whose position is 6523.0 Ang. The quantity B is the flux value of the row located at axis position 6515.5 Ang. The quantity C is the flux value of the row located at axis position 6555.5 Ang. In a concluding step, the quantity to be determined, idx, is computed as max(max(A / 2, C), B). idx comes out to 8.68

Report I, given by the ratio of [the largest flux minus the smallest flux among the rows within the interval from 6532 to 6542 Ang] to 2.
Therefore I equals 0.40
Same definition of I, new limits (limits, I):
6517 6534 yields 0.62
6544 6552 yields 0.51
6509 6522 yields 0.60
